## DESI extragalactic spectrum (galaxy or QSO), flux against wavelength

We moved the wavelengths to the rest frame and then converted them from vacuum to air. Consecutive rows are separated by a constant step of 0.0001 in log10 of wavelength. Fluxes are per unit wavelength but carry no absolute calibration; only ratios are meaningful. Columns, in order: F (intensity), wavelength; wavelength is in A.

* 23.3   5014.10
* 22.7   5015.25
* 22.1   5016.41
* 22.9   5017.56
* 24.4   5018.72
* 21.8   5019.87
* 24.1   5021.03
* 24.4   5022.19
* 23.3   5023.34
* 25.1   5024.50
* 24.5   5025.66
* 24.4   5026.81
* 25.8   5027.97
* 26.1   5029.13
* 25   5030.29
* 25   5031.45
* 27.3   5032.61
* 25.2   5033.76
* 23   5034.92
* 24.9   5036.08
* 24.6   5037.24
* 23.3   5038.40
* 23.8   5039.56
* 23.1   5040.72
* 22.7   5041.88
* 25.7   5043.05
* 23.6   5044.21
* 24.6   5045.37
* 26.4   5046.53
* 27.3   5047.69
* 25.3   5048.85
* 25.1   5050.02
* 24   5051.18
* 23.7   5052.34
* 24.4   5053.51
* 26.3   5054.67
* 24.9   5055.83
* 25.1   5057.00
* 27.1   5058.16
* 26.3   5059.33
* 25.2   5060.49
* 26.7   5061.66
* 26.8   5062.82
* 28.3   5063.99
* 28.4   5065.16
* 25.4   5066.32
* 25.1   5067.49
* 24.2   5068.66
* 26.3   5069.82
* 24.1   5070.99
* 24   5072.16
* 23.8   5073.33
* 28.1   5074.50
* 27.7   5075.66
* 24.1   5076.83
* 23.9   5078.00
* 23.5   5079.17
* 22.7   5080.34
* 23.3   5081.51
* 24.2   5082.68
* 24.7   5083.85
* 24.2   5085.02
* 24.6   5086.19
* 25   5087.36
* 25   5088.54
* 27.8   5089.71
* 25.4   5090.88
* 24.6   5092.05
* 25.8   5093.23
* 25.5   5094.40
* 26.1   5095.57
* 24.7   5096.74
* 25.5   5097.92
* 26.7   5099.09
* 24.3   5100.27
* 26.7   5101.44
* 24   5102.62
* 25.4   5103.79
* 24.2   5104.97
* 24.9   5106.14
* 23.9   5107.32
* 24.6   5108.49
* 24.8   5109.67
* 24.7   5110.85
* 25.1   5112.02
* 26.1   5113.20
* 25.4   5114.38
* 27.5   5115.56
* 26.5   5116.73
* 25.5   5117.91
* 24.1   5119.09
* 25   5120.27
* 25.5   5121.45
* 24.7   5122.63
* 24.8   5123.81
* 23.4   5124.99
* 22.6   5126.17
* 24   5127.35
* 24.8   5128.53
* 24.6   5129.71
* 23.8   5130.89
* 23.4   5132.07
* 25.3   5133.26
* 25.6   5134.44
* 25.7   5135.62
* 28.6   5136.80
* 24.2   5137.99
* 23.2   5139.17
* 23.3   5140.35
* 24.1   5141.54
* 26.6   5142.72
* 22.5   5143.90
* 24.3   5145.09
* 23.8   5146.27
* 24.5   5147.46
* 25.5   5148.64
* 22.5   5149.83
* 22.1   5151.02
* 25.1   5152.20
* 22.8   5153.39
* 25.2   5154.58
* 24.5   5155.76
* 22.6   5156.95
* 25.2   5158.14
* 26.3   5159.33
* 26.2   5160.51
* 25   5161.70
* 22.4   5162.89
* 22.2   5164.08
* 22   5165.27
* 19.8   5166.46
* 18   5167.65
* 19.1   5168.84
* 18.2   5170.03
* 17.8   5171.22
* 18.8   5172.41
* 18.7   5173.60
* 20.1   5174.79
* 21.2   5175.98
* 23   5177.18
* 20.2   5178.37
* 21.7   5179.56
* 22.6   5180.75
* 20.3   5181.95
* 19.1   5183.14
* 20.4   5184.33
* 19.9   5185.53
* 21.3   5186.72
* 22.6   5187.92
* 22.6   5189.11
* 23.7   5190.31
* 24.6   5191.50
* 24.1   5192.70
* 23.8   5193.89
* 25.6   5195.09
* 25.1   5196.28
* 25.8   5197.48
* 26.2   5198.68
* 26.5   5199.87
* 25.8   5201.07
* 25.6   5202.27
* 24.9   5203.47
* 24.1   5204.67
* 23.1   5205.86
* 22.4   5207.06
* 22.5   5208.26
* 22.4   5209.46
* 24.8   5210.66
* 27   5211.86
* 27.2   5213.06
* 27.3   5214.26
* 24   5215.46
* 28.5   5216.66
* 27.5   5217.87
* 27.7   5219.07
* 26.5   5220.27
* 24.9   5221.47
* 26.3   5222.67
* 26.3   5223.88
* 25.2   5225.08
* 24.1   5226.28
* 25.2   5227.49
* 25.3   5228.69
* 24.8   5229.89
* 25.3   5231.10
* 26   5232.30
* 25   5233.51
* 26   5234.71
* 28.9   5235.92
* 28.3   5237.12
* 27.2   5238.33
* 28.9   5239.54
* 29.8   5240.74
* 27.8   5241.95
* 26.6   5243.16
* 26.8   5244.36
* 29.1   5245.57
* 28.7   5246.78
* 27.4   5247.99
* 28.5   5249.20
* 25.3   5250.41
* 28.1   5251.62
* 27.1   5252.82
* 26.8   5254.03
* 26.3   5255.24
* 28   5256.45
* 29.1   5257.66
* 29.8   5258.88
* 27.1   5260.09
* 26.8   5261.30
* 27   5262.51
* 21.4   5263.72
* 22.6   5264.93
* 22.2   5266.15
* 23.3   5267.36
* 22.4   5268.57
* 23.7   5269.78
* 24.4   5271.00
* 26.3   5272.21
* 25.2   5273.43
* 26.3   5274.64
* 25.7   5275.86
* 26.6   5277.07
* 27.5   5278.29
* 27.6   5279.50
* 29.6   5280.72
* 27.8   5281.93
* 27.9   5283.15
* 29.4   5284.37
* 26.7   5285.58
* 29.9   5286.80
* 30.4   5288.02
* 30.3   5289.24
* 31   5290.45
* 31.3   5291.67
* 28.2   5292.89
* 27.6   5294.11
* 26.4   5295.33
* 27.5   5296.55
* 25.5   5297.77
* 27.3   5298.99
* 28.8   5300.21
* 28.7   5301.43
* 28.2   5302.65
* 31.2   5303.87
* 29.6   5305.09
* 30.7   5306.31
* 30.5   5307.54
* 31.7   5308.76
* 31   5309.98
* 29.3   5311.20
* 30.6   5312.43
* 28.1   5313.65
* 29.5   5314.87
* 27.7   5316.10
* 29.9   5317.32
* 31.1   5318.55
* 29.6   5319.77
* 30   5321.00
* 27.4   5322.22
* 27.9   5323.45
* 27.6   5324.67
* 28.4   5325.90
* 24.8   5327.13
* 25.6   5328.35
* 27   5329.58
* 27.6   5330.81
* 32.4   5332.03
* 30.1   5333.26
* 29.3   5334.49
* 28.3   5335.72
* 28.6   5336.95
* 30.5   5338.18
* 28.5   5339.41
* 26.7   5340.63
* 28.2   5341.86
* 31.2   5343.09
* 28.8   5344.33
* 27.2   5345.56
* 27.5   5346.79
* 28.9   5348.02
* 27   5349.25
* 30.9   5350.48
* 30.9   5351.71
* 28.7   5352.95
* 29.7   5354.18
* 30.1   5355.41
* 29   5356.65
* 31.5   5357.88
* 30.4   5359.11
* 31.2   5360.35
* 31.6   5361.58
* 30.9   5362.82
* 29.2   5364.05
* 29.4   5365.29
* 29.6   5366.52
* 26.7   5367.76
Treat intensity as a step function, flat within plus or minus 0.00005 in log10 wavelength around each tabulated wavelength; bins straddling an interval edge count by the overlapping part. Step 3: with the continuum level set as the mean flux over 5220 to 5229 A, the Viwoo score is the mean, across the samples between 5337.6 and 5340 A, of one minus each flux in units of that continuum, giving -0.16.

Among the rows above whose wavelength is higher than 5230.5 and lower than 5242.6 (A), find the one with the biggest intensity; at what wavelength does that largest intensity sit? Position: 5240.74 A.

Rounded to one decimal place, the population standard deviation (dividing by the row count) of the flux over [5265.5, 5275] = 1.5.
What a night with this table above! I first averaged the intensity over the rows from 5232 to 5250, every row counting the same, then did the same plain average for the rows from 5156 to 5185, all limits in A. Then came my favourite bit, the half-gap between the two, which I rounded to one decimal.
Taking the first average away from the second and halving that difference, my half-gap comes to -3.2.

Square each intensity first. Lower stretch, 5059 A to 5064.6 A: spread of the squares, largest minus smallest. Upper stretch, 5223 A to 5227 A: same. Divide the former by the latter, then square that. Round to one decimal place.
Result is 2.2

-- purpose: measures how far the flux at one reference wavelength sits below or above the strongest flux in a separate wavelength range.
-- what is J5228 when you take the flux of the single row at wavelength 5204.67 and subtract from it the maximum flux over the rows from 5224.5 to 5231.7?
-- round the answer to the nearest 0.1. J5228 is -1.2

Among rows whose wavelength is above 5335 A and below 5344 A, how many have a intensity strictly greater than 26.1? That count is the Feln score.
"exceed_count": 7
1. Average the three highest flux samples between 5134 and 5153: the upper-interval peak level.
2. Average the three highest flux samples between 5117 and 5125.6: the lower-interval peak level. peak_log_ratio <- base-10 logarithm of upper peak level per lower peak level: 0.03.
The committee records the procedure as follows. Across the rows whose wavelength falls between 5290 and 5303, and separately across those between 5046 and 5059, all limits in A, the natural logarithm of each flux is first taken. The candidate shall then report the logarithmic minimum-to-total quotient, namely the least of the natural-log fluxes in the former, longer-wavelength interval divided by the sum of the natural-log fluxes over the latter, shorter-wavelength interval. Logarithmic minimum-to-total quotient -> 0.0910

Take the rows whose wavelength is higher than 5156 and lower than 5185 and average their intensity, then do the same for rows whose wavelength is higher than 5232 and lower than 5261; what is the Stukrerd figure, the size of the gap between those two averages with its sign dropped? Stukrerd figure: 6.3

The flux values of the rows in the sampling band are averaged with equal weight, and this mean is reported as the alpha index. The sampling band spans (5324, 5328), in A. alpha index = 27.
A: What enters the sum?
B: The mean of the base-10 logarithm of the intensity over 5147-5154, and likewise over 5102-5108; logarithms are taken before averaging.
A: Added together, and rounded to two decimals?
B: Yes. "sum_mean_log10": 2.76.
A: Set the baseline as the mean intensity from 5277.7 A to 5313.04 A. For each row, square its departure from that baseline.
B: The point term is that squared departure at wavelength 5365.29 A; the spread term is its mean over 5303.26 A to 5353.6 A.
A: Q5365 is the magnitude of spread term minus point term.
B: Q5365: 2.8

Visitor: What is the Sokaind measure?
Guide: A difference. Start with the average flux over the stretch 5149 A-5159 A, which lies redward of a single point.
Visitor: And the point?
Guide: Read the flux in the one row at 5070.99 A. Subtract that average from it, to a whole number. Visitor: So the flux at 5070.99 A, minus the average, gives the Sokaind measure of 0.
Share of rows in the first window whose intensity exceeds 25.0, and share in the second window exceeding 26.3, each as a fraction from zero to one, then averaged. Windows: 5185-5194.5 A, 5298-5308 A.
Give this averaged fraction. 0.50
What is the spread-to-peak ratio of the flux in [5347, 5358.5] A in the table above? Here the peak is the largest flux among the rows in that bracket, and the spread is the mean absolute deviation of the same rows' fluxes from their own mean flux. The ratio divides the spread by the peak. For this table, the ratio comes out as 0.035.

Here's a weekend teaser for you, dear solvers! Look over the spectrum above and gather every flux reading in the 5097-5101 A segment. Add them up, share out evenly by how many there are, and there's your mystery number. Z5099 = 25.5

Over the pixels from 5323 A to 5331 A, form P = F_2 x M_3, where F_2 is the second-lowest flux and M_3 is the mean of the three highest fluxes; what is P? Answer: 716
